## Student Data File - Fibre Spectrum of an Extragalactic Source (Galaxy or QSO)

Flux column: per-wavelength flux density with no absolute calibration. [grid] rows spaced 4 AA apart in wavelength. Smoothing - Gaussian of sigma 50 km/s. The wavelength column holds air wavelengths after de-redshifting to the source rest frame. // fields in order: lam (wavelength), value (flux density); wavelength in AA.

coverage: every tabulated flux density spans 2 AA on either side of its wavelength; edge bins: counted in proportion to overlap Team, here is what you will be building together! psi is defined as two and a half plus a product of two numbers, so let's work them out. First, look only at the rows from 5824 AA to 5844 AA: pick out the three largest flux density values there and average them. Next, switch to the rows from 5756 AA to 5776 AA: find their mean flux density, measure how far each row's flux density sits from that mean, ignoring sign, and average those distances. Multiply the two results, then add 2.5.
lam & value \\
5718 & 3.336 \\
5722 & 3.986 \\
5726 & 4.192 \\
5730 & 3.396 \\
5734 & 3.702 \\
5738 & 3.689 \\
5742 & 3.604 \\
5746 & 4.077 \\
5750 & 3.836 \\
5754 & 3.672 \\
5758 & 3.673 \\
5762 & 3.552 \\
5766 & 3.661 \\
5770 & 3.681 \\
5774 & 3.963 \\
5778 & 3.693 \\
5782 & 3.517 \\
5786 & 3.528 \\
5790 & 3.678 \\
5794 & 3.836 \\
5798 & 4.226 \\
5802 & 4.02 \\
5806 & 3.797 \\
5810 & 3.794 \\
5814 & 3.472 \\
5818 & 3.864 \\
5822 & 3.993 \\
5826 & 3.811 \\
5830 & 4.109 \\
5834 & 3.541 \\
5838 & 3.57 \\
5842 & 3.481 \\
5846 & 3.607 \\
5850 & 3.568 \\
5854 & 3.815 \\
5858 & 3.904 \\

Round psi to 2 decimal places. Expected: 2.89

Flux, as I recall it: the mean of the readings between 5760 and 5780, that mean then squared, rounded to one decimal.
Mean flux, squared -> 13.8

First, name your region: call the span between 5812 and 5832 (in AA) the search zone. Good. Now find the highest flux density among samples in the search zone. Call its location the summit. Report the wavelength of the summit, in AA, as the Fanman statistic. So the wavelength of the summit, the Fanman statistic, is 5830 AA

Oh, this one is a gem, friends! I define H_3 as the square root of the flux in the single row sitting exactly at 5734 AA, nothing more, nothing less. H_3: 1.92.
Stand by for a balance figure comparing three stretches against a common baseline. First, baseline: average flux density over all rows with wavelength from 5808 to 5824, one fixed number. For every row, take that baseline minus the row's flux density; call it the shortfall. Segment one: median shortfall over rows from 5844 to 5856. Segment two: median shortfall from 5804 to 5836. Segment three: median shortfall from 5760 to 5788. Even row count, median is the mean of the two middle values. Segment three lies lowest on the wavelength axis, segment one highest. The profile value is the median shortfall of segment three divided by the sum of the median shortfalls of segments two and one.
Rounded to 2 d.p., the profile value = 0.80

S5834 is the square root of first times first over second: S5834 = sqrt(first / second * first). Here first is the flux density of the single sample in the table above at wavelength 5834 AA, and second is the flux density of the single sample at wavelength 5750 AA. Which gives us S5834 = 1.81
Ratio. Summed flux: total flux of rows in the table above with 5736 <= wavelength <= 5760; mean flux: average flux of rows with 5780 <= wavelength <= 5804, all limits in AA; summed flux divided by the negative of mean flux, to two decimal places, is -5.93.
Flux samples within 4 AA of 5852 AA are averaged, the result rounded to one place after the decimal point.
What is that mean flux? 3.7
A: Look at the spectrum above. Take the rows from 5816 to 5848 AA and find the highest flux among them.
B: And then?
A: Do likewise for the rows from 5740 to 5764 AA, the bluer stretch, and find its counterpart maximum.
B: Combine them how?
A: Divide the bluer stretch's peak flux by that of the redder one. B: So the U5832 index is 0.99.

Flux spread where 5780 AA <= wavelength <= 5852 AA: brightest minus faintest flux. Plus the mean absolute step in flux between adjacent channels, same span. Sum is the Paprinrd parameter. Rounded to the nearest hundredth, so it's 0.95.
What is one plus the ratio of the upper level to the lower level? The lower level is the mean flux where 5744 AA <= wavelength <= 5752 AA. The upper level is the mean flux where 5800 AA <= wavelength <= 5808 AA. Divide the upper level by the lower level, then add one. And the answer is 1.99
